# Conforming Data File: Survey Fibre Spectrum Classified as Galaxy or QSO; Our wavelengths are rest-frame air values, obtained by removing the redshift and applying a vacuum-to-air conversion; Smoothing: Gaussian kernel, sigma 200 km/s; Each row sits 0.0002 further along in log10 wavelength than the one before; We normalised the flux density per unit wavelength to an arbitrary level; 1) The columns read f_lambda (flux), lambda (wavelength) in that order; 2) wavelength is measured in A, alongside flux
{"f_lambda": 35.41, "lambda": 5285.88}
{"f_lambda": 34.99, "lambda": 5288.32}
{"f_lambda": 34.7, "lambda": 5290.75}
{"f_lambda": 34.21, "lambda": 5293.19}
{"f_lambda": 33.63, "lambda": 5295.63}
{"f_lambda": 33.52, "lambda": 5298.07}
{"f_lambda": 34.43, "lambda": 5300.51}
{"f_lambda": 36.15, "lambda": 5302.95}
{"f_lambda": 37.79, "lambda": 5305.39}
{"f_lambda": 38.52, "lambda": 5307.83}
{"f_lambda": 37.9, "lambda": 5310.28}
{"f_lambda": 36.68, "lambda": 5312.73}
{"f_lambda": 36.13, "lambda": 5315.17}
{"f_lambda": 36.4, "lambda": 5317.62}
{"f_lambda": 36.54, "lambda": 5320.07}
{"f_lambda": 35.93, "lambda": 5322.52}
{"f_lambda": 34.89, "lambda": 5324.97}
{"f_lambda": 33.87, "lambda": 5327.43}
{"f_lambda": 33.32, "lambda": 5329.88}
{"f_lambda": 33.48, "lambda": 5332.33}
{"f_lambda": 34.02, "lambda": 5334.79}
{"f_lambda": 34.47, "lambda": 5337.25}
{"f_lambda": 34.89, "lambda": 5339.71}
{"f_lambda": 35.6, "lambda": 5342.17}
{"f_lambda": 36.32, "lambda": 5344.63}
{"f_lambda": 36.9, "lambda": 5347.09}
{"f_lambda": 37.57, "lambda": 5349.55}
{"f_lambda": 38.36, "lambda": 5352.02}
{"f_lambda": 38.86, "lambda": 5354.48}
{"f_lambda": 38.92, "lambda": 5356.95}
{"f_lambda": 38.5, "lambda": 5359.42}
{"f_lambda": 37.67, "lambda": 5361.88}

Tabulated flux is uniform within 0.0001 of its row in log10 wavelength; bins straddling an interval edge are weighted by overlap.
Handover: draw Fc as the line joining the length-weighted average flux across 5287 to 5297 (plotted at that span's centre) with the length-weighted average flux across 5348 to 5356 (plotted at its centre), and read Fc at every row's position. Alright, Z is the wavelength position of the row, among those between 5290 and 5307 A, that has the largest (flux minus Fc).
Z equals 5305.39 A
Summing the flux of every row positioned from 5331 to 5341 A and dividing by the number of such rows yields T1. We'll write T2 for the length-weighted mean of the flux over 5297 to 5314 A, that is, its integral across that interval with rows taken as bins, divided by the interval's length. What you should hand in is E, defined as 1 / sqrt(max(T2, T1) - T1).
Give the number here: 0.67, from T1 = 34.2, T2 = 36.5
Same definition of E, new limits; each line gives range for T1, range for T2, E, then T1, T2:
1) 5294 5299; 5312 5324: 0.60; 33.6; 36.3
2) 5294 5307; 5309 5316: 0.74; 35.1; 36.9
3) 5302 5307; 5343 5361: 1.05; 37.0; 37.9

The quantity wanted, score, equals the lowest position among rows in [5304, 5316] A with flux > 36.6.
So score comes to 5305.39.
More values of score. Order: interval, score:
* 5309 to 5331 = 5310.28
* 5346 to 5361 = 5347.09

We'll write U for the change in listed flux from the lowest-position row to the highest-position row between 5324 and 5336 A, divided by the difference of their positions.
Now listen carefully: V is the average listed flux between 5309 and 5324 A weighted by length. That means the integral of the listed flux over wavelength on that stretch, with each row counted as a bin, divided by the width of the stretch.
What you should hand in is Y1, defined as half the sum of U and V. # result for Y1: 18.2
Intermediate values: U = -0.09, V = 36.6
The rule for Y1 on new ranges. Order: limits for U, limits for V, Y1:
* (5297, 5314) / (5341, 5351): 18.4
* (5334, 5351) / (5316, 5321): 18.3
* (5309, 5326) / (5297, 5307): 17.7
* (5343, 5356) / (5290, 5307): 17.6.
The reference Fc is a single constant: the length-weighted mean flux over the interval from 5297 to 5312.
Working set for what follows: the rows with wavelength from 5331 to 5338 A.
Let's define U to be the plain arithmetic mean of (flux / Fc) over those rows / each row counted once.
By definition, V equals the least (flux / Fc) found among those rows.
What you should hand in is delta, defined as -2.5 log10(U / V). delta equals -0.016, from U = 0.93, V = 0.92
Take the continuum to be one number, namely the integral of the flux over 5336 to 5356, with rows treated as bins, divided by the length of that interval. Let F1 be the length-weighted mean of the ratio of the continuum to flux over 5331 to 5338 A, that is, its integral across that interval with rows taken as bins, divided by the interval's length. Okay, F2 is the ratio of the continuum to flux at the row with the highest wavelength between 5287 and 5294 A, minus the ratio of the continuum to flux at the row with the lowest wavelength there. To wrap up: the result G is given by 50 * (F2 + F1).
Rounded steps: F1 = 1.08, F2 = 0.02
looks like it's 55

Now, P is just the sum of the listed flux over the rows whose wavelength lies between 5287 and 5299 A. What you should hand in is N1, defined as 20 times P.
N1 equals 3421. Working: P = 171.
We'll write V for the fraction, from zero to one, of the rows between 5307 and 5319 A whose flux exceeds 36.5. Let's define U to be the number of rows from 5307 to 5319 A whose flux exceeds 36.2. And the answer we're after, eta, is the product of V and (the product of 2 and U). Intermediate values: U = 4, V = 0.60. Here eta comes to 5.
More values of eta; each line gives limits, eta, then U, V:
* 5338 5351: 2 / 3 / 0.40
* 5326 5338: 0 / 0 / 0.00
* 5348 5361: 10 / 5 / 1.00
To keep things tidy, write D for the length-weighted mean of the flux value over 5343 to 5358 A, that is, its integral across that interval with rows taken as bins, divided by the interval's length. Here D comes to 38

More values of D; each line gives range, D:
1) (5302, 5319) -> 37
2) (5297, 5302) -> 34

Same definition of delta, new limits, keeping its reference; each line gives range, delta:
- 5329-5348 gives -0.050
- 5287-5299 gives -0.022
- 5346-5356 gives -0.030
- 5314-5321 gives -0.007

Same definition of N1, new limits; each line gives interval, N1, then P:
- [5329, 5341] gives 3404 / 170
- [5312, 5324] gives 3634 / 182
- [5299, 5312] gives 3696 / 185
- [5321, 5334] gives 3430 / 171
